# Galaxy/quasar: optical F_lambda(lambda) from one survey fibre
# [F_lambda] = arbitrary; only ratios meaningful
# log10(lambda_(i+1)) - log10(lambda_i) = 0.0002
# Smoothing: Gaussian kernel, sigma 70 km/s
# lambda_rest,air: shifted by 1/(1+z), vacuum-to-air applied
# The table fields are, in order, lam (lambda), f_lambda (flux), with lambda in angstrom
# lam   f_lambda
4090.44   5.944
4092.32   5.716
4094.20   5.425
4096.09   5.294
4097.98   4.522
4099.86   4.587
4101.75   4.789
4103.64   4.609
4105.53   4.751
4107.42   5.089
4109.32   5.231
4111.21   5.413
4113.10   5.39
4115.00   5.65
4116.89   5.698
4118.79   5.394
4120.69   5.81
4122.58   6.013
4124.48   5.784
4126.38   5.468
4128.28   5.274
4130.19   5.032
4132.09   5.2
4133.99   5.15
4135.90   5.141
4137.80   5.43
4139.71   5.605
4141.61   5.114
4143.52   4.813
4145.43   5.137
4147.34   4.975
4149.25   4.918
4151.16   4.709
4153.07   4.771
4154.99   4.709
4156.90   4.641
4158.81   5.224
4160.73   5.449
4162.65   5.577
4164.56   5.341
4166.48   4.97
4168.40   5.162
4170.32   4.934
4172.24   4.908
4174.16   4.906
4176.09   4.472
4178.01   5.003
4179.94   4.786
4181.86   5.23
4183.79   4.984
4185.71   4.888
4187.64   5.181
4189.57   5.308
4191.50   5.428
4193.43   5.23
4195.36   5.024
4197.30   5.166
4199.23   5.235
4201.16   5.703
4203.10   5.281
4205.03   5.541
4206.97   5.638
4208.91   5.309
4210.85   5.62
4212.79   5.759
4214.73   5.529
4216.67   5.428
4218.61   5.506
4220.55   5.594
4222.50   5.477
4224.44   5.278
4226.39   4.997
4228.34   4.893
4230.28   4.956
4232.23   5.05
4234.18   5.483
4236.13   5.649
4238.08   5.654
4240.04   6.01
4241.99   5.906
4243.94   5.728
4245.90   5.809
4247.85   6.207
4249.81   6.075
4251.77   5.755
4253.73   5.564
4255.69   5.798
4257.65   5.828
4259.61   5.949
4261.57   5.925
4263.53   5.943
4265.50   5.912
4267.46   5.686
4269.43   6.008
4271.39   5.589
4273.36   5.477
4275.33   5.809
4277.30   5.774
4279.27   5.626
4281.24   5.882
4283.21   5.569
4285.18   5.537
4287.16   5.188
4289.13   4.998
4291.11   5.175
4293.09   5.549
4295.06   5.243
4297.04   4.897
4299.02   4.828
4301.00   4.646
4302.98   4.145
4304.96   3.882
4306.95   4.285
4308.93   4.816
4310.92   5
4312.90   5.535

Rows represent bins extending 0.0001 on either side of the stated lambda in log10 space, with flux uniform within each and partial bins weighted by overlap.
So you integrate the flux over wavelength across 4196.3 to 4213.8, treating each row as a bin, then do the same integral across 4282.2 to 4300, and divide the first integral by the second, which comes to 1.03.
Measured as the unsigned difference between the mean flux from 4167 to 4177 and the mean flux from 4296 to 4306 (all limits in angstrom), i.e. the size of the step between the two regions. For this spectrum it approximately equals 0.40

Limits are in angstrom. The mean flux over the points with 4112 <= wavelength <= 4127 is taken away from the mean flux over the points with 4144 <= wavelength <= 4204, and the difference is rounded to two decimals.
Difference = -0.58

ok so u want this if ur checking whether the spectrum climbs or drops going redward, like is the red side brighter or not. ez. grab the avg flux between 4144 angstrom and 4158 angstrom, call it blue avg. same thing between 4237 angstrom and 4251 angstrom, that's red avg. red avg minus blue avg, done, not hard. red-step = 1.1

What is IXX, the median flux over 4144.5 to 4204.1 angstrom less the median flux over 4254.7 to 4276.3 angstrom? -0.80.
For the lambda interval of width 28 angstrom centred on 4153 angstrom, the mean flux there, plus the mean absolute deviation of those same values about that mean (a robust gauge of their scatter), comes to 5.33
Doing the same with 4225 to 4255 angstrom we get 5.92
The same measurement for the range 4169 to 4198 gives 5.21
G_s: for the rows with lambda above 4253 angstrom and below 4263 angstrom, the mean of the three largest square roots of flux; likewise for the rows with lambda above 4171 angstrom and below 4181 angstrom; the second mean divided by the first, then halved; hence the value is 0.46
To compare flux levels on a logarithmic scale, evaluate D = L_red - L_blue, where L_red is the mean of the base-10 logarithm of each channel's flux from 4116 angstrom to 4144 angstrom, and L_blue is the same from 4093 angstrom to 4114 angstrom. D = 0.032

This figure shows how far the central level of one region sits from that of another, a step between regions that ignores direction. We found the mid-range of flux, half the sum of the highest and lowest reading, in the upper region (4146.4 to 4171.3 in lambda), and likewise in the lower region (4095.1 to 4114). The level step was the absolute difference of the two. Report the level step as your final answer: 0.1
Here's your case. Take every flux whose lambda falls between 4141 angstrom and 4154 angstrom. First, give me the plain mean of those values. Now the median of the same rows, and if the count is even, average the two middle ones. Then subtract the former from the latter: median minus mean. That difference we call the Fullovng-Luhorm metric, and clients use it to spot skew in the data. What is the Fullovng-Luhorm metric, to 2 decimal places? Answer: 0.00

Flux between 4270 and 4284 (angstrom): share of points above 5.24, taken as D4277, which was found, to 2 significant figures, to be 1.0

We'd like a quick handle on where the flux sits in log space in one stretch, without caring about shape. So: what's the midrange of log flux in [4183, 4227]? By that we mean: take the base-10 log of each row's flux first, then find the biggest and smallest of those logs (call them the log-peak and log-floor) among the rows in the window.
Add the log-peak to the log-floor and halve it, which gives 0.725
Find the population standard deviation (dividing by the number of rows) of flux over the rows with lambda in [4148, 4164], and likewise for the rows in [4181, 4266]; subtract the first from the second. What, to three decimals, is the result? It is 0.001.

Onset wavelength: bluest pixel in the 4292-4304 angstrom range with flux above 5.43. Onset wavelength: 4293.09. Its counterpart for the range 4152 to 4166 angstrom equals 4160.73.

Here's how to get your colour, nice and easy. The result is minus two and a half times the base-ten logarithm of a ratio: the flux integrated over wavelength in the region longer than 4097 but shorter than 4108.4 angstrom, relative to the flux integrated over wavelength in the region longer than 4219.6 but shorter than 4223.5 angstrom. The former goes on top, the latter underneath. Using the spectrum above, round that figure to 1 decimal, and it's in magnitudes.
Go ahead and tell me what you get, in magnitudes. -1.0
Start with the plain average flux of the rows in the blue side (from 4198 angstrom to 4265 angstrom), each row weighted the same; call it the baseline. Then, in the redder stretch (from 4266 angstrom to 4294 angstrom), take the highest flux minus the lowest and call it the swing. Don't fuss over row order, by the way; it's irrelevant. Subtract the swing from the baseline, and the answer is 4.58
